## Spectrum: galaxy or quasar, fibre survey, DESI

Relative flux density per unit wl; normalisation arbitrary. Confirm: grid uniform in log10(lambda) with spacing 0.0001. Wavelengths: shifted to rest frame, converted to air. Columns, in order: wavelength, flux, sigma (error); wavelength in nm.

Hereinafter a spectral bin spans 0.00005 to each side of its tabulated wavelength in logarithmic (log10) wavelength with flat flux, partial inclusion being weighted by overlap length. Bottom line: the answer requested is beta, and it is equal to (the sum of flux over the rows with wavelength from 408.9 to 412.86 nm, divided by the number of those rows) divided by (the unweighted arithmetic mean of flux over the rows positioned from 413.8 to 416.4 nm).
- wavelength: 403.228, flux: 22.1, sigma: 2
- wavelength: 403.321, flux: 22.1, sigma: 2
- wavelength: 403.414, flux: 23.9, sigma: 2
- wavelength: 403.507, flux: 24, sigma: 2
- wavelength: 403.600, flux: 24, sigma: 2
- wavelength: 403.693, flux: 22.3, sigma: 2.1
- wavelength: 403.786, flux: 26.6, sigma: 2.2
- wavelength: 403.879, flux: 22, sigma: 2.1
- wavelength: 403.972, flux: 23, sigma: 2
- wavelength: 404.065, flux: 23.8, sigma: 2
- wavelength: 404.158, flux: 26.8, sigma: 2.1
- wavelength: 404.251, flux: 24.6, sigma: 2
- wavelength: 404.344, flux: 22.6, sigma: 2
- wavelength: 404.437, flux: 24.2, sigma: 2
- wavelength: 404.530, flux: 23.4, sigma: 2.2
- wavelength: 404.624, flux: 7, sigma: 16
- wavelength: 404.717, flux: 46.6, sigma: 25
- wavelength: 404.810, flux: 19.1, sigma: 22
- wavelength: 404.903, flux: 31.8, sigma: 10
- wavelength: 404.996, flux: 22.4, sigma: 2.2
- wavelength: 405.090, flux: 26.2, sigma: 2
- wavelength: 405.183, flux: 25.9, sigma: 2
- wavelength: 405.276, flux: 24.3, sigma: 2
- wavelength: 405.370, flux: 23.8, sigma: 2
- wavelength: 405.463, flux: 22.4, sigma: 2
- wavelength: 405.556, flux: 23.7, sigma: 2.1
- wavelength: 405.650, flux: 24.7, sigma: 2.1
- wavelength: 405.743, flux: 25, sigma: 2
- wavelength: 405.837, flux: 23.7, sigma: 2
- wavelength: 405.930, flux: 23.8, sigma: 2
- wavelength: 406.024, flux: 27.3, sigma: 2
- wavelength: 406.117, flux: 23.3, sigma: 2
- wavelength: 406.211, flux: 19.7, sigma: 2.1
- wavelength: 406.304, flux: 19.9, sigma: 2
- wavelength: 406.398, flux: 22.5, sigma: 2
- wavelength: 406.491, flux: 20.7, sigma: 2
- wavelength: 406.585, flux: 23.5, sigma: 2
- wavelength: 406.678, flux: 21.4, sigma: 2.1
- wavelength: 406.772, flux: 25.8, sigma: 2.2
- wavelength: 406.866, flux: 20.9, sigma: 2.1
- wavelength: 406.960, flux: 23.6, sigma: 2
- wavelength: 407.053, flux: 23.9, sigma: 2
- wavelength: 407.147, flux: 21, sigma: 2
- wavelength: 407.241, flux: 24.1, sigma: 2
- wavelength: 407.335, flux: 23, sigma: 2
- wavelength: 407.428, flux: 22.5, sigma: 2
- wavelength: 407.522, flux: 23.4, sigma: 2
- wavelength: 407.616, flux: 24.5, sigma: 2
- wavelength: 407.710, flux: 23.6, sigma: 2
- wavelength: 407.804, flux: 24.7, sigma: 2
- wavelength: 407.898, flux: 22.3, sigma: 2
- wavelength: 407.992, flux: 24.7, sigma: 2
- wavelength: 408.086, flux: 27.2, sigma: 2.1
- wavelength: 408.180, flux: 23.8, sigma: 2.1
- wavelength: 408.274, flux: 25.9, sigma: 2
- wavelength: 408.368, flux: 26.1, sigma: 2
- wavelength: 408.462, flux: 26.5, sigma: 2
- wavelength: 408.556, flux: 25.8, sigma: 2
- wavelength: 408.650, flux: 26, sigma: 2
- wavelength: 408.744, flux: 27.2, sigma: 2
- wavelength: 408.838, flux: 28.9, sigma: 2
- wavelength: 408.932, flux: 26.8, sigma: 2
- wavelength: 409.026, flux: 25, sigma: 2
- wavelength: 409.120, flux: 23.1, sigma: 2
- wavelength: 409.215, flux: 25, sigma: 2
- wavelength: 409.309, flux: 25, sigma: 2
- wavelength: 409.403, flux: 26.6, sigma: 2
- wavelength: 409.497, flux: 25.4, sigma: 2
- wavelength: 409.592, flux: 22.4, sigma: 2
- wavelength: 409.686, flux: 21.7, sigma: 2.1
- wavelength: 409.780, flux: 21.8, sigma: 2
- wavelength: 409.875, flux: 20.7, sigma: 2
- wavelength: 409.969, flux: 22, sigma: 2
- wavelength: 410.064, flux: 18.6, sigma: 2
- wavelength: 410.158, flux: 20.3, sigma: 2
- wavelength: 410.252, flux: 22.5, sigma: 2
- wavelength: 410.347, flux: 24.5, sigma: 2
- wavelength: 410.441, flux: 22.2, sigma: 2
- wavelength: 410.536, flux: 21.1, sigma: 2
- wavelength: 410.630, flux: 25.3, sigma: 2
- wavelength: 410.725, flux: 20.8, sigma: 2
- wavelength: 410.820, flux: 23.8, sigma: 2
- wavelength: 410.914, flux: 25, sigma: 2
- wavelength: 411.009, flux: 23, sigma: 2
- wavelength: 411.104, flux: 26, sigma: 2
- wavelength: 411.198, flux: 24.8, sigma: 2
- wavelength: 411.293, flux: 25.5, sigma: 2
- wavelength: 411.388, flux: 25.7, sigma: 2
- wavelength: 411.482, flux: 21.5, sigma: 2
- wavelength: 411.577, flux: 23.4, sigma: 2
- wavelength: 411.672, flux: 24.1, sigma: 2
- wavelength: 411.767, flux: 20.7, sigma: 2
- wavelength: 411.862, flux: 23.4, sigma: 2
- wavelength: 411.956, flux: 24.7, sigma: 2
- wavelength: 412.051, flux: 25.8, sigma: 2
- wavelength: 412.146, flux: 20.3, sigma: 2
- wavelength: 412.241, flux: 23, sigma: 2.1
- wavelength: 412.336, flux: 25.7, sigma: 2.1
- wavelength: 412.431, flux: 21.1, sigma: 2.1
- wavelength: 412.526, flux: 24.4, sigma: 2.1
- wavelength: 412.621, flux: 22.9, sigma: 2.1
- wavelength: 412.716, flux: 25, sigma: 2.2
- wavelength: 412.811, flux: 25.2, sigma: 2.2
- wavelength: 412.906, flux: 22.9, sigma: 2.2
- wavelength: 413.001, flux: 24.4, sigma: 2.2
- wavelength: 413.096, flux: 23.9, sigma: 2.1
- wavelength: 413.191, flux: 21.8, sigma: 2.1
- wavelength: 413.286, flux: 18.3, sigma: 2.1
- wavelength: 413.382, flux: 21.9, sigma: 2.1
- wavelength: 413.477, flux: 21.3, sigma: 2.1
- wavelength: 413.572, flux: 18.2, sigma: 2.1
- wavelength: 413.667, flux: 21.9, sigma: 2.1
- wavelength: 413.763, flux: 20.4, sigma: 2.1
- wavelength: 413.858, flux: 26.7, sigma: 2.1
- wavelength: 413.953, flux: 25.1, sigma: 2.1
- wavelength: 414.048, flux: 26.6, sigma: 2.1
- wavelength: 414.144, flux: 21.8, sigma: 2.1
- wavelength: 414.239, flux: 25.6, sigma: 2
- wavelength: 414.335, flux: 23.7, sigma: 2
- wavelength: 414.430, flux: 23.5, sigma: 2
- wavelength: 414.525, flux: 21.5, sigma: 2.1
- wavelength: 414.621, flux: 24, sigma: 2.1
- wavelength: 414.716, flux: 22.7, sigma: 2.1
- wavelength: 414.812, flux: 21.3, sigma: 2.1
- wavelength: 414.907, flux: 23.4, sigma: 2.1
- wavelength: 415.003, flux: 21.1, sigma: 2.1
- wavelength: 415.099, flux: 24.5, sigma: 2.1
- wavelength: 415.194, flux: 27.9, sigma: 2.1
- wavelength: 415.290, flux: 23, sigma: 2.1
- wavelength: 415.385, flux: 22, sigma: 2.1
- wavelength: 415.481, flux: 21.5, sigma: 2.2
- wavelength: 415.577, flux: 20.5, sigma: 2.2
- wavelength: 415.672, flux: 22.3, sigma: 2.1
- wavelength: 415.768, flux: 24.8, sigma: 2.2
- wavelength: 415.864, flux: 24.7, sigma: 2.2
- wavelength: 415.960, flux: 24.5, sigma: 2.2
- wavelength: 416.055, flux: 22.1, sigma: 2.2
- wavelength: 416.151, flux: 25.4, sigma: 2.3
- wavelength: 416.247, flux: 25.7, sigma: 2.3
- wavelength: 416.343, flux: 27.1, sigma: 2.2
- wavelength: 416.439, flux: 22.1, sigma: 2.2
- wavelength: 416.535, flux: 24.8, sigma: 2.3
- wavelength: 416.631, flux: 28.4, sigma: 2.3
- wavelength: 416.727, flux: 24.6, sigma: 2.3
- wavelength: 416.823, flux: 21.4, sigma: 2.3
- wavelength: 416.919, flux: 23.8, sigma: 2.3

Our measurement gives 0.99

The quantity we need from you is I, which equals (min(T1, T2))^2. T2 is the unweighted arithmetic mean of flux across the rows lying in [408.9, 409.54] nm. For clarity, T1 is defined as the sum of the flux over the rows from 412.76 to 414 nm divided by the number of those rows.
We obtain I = 505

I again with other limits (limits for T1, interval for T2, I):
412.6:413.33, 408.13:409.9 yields 531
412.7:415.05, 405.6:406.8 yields 524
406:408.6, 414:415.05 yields 538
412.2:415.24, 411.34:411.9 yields 535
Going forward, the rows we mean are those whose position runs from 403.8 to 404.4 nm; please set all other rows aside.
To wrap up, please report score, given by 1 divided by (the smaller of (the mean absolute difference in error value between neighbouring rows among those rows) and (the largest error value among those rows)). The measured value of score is 17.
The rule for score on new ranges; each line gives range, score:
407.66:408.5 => 40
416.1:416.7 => 25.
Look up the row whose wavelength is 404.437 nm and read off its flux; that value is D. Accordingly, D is 24.2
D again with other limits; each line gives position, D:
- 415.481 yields 21.5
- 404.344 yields 22.6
